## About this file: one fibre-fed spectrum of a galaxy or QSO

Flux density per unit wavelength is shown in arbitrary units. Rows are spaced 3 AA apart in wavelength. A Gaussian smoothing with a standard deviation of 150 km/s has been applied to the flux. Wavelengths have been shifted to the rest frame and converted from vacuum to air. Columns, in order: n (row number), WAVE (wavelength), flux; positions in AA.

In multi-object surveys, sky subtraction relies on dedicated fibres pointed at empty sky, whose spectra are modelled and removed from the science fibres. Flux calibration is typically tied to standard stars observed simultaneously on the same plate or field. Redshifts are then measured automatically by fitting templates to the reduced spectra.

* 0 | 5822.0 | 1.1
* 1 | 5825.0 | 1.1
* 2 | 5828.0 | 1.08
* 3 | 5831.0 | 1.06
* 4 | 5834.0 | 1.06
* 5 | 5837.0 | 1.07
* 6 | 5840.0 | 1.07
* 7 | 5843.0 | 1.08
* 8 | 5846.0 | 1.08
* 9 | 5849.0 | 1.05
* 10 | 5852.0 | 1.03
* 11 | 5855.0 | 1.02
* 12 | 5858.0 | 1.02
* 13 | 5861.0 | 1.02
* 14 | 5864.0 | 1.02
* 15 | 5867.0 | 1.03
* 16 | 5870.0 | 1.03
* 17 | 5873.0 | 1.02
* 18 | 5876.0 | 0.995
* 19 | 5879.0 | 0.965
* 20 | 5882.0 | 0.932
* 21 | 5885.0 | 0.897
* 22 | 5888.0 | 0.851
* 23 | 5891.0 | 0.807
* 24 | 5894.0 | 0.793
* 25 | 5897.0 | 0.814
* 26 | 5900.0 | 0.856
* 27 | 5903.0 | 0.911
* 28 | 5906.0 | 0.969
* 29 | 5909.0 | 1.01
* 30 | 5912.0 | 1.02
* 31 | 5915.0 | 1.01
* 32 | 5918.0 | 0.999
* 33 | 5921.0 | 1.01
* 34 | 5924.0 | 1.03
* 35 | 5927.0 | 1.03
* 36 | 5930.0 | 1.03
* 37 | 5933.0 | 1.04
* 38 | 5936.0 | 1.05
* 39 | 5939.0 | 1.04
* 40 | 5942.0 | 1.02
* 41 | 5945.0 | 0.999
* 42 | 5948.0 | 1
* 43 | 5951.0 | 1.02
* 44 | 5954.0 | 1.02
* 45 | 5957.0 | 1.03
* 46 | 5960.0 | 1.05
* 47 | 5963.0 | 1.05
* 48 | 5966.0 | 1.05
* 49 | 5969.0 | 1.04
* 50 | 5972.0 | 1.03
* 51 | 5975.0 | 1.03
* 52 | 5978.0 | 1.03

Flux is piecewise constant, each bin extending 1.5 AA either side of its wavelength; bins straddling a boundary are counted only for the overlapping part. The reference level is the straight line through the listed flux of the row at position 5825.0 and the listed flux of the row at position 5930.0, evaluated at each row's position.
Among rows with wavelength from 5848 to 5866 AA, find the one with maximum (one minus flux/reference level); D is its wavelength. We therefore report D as 5855.0 AA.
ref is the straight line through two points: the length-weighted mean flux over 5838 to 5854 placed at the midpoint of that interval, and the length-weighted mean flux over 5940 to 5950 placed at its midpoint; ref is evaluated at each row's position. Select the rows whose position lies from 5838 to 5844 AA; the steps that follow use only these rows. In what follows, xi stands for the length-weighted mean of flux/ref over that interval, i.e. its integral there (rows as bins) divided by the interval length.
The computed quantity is 1.01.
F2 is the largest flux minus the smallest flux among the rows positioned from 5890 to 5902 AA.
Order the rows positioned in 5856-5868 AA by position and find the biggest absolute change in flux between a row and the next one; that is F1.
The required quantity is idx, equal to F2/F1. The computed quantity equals 6.3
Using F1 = 0.010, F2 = 0.06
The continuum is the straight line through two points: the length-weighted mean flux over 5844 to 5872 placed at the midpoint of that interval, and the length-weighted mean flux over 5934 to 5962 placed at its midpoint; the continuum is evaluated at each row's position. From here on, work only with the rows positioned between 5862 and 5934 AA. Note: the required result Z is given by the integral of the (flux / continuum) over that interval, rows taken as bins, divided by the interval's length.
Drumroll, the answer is 0.93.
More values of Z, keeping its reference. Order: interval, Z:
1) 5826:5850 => 1.03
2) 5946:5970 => 1.01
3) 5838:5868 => 1.01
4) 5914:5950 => 0.99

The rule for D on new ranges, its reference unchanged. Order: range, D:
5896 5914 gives 5897.0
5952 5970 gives 5954.0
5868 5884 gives 5882.0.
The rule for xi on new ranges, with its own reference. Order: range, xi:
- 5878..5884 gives 0.90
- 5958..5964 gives 1.05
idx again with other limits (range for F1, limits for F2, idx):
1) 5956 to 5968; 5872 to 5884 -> 4.4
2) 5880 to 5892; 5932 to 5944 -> 0.7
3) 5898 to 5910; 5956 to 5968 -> 0.3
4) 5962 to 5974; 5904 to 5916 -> 5.1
